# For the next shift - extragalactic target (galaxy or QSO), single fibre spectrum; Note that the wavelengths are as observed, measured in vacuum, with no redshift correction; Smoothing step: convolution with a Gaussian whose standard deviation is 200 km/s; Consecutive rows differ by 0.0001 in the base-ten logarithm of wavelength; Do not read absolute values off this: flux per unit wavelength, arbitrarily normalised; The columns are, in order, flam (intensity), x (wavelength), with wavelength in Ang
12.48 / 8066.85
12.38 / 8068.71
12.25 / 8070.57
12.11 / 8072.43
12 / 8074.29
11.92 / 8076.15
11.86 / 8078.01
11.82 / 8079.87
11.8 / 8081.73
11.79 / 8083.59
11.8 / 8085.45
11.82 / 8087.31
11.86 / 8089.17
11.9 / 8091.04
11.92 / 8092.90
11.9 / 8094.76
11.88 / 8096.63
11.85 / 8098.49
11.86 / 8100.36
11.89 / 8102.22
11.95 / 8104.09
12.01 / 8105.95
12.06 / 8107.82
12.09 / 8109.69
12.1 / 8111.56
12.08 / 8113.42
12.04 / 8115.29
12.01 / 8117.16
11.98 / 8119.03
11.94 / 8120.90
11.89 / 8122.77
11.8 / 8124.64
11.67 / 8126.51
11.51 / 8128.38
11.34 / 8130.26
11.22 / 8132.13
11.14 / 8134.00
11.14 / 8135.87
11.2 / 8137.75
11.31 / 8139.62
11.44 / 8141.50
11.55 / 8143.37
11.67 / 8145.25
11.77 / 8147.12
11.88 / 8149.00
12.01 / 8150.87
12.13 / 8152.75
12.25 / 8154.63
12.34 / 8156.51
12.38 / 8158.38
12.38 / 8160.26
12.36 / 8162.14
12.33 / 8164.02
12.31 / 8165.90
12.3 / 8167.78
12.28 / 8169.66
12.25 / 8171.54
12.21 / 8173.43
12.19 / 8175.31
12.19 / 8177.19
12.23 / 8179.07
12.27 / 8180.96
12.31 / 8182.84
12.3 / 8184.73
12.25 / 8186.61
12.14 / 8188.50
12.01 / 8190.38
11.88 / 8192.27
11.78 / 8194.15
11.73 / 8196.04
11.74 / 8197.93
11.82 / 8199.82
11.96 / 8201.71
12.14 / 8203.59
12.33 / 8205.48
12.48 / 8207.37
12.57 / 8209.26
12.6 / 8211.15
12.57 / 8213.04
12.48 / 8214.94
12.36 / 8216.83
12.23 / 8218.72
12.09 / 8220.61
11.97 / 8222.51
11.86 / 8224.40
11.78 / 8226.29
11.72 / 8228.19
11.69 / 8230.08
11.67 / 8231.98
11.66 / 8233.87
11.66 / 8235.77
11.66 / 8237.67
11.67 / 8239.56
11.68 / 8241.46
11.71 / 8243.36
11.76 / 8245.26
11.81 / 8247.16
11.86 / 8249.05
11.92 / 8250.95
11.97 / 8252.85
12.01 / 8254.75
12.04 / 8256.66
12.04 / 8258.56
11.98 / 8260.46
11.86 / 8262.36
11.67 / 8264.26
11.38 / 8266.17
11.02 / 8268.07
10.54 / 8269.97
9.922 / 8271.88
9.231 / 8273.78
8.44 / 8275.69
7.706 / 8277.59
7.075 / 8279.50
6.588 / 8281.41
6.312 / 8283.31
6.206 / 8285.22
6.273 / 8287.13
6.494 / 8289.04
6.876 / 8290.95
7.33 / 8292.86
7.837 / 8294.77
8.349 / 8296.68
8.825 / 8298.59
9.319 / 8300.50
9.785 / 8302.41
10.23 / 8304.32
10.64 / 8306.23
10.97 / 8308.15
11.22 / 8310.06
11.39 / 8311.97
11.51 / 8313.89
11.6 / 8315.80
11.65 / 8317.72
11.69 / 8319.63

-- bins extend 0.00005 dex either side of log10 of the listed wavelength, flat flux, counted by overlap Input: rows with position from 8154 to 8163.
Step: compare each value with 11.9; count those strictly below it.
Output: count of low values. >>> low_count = 0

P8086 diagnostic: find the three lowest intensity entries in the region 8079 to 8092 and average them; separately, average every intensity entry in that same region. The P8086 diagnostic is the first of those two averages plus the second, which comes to 23.6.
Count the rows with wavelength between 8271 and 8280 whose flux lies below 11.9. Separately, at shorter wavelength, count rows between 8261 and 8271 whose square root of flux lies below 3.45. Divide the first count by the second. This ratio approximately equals 1.0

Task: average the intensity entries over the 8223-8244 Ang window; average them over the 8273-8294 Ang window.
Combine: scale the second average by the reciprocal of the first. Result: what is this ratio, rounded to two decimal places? 0.61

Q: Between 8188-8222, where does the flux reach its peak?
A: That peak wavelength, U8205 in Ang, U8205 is 8211.15 Ang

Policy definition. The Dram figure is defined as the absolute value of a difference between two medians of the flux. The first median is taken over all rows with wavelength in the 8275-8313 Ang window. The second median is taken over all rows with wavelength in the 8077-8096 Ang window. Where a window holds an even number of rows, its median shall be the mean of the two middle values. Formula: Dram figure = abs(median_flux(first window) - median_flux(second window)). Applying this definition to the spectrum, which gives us 3.75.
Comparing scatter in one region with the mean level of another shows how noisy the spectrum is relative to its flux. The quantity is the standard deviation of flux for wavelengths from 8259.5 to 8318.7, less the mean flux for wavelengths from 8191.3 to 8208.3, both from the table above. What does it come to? -10.0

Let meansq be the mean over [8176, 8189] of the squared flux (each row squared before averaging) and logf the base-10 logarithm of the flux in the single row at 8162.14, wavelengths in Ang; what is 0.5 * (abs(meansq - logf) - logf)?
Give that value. 74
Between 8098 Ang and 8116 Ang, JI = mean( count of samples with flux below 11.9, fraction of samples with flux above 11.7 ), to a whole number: 2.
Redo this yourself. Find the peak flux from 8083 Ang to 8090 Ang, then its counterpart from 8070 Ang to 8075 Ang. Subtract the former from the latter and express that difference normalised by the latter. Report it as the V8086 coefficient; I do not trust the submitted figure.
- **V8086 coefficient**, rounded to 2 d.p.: 0.03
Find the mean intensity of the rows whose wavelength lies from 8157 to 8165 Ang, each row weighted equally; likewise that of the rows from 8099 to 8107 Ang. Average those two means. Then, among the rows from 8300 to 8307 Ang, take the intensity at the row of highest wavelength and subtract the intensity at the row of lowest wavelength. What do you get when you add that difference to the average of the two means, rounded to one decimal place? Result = 13.5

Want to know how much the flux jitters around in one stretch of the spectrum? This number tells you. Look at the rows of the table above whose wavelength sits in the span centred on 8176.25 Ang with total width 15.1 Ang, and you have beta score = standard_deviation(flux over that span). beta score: 0.04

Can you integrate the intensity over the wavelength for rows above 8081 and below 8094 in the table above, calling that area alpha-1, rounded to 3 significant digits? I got 154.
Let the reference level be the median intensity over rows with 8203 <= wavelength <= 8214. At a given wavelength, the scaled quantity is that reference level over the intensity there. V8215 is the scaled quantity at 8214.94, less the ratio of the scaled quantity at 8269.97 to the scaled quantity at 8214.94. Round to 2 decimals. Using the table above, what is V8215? -0.18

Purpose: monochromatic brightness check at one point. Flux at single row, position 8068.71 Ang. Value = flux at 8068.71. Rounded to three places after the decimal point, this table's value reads 12.380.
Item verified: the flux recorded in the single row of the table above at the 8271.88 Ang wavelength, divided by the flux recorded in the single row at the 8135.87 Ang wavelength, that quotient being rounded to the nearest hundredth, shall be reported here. 0.89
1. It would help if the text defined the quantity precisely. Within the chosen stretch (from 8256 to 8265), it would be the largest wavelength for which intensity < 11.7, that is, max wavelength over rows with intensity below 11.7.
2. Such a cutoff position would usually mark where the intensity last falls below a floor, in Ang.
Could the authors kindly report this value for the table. 8264.26 Ang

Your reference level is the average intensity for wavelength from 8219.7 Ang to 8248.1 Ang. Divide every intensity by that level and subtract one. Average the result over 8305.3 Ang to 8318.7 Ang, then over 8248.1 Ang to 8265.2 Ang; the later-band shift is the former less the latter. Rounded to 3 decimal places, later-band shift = -0.055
